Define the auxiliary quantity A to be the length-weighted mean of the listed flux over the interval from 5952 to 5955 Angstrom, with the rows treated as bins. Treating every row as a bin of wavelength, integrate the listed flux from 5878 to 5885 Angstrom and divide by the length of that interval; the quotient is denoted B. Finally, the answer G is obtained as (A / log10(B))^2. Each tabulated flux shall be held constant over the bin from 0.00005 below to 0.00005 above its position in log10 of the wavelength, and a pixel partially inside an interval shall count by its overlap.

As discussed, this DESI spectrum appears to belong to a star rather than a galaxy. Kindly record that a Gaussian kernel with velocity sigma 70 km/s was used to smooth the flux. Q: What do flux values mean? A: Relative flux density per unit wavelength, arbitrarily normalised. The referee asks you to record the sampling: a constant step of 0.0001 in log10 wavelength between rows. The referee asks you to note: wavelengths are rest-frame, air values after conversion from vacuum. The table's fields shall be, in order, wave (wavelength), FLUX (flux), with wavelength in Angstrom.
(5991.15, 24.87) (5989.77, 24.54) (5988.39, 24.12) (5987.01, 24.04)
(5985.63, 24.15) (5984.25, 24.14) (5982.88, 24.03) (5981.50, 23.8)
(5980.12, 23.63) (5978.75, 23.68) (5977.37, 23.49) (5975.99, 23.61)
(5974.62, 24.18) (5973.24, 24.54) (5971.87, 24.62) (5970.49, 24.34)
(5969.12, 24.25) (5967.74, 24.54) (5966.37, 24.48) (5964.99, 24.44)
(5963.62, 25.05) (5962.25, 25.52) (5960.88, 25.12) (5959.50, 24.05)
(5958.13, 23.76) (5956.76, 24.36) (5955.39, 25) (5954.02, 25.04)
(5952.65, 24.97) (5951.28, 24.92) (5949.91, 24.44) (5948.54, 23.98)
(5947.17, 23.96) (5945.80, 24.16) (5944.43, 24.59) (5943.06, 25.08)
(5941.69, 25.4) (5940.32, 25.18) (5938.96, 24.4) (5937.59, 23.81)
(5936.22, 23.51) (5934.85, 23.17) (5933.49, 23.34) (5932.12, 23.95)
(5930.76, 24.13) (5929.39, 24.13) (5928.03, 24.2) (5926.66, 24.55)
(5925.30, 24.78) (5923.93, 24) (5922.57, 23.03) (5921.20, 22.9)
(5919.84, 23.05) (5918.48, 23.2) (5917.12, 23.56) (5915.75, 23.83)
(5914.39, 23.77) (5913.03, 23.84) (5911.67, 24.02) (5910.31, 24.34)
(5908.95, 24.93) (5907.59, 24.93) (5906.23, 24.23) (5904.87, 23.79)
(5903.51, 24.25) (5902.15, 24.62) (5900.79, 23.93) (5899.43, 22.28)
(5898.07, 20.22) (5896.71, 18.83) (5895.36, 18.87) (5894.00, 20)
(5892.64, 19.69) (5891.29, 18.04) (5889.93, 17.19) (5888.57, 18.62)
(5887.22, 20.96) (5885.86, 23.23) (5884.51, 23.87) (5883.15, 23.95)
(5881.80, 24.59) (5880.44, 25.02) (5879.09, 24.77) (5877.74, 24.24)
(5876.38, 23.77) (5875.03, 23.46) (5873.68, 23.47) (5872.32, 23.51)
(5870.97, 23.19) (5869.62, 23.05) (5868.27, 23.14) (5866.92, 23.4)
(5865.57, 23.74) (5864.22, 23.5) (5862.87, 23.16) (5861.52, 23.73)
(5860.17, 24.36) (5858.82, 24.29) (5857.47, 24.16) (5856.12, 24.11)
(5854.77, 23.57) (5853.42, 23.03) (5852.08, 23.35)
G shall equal 325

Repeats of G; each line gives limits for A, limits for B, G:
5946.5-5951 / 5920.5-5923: 316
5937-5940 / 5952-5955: 302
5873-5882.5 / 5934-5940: 309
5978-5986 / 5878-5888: 302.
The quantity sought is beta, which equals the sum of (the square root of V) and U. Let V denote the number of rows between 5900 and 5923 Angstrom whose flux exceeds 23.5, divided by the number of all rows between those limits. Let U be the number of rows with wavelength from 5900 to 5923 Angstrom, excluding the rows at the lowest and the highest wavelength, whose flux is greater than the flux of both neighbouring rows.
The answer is 2.9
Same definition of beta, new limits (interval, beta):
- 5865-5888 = 2.7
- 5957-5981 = 5.0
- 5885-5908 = 2.6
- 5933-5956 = 2.9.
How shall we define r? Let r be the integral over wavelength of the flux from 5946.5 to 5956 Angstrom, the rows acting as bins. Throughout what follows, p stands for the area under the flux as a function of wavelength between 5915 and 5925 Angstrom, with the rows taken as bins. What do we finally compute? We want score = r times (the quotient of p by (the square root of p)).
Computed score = 3579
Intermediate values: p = 234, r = 234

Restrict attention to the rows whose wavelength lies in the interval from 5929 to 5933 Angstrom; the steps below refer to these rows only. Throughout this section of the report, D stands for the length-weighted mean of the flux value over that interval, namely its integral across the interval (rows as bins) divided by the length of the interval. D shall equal 24.0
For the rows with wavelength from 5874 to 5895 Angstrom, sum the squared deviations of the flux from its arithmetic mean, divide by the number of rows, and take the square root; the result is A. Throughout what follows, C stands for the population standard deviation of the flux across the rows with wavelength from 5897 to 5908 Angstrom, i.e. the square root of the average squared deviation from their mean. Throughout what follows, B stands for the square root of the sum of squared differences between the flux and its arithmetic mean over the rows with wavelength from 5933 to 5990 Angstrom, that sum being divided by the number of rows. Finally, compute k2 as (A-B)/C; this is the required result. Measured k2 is 1.4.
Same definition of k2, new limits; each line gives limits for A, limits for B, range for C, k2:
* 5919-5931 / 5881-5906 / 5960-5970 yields -4.3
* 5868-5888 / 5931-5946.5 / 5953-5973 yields 0.4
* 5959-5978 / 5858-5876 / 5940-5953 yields 0.3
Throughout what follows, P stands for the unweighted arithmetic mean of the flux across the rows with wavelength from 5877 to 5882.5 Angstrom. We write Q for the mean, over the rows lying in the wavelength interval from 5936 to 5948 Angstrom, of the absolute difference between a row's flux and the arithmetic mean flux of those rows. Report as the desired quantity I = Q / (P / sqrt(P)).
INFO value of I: 0.11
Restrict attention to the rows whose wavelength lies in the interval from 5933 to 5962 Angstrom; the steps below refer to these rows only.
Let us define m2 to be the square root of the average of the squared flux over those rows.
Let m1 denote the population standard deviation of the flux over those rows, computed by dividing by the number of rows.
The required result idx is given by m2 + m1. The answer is 25.0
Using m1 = 0.64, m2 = 24.4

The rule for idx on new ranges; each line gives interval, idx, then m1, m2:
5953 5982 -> 24.9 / 0.56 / 24.4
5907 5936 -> 24.5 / 0.61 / 23.9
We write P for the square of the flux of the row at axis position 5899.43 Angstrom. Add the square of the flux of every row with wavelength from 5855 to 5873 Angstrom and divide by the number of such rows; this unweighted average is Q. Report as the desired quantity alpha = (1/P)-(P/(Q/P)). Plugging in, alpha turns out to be -441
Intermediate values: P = 496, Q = 559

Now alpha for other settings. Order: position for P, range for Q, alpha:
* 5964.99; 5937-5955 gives -589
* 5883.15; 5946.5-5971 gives -545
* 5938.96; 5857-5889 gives -642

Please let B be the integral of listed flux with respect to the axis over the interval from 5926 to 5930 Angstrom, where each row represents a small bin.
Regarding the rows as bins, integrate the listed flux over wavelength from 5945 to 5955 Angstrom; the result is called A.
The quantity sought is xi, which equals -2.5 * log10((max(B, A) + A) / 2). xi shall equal -5.97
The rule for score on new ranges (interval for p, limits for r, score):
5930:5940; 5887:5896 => 2633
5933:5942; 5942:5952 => 3603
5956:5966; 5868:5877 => 3302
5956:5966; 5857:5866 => 3366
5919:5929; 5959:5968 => 3438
